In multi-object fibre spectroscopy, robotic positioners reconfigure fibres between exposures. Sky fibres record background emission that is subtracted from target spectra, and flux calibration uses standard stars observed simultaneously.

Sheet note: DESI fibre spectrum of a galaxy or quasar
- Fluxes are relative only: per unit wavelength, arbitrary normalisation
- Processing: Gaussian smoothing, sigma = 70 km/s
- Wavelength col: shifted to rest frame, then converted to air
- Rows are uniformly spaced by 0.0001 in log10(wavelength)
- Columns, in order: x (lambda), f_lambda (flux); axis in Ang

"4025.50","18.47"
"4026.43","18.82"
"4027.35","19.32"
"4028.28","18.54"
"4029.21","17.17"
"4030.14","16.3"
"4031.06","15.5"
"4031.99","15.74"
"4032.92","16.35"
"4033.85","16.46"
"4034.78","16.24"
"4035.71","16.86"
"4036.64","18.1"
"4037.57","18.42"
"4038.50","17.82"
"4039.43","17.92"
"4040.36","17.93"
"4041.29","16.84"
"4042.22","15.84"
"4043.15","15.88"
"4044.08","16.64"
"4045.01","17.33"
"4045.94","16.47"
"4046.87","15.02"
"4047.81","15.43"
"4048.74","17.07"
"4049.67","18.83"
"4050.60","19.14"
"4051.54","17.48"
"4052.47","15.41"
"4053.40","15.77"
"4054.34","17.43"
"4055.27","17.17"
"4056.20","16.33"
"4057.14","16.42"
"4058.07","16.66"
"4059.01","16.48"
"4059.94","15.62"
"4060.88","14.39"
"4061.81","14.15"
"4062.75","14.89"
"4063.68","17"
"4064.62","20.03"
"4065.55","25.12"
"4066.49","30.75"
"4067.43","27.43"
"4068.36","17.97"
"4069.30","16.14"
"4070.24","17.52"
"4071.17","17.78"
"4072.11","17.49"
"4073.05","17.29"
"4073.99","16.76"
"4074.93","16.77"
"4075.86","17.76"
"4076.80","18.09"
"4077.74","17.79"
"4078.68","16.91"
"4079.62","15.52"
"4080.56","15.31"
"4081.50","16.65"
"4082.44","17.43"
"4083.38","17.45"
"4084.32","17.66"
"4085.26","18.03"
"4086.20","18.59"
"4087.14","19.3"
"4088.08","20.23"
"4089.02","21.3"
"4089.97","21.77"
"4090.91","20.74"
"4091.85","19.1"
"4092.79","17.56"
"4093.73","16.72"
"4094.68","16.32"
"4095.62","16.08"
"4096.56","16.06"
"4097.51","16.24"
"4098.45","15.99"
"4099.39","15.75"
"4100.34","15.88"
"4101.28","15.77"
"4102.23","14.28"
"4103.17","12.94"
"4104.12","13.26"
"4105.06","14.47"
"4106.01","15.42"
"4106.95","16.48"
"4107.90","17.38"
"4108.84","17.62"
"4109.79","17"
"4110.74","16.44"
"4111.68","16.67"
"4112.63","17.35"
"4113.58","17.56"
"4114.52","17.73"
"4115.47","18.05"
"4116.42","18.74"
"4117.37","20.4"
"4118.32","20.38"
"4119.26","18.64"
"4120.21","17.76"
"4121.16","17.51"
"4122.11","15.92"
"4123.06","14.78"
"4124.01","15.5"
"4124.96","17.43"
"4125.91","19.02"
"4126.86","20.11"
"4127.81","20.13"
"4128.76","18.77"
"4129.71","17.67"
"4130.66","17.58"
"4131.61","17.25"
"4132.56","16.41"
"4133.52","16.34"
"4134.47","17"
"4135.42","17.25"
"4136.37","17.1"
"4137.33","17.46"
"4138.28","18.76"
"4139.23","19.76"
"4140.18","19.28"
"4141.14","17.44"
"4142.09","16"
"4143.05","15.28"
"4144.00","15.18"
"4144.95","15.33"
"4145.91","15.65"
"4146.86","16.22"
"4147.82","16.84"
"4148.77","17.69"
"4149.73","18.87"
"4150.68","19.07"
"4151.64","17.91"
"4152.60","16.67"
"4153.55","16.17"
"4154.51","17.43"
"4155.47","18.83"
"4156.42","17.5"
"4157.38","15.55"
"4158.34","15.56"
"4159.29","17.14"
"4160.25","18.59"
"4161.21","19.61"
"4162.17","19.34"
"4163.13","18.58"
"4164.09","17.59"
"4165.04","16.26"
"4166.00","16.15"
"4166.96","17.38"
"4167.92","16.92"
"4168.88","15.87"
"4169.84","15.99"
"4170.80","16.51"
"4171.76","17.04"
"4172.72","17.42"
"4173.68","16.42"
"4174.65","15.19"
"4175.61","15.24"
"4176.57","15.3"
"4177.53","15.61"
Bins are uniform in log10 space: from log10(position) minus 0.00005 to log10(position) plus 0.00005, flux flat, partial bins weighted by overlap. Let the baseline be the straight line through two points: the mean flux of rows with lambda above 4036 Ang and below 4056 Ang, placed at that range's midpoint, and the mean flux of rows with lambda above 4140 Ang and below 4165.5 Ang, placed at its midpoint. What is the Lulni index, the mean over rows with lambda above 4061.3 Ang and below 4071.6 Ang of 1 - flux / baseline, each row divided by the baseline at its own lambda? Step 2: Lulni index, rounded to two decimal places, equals -0.16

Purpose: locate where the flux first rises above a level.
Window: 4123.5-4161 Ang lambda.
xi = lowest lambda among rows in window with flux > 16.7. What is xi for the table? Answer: 4124.96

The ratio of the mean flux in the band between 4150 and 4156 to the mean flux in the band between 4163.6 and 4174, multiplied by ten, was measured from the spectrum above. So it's 10.6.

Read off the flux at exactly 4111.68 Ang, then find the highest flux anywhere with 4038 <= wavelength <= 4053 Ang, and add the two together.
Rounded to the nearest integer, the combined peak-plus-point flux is 36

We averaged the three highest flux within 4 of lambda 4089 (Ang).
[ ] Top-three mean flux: 21.3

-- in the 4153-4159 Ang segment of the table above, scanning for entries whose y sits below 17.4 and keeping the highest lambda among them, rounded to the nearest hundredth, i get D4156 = 4158.34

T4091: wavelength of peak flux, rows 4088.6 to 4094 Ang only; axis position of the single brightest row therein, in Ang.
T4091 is 4089.97 Ang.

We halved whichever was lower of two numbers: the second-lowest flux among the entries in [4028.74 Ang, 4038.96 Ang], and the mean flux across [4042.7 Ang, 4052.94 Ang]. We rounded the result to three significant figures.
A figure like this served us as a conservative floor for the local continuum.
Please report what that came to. 7.87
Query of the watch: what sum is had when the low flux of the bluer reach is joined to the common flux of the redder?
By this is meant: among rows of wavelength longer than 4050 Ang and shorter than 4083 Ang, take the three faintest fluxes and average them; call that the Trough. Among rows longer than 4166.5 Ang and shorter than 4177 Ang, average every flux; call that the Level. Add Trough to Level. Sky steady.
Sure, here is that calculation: 30.8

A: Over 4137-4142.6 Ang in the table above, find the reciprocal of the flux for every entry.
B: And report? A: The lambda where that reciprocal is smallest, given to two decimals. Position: 4139.23 Ang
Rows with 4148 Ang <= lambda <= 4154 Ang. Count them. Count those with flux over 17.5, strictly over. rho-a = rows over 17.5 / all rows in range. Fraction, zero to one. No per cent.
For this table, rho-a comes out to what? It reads 0.7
